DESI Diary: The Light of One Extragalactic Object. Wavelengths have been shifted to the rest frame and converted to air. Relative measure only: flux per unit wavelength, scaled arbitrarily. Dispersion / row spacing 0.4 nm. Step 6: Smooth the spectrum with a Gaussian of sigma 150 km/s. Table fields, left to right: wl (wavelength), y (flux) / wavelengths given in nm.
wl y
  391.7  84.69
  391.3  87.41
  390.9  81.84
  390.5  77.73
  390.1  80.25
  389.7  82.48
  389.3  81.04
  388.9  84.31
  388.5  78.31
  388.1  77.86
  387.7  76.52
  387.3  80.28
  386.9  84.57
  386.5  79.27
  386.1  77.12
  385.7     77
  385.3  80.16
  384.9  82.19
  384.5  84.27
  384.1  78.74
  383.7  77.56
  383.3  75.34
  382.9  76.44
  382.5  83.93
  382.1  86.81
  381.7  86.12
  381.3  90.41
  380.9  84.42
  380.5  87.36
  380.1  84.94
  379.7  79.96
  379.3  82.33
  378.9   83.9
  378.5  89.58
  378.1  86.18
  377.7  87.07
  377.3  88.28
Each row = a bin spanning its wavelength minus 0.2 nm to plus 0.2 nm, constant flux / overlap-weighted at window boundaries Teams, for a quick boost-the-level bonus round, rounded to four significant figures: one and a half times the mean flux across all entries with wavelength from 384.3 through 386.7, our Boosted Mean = 120.0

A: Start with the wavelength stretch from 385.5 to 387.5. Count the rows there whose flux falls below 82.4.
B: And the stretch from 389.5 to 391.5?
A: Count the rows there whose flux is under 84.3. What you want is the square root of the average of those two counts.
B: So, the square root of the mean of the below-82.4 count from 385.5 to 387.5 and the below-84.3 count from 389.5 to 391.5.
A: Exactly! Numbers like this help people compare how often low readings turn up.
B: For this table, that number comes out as 2.00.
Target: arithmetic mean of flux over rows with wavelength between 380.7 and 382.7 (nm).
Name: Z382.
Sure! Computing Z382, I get 86.3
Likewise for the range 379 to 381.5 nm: 84.9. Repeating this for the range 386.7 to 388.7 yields 79.5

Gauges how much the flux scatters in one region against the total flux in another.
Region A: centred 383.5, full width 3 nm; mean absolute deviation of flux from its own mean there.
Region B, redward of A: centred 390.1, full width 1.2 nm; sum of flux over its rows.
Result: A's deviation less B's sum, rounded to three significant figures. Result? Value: -237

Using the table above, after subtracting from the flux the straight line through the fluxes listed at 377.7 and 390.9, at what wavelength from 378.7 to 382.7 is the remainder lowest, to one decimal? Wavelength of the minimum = 379.7 nm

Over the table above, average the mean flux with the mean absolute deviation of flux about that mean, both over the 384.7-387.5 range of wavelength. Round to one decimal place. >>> 41.0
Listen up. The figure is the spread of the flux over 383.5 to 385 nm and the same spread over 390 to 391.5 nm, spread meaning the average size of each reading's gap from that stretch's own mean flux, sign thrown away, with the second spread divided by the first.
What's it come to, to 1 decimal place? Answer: 1.1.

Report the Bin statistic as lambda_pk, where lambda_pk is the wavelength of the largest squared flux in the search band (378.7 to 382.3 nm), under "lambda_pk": 381.3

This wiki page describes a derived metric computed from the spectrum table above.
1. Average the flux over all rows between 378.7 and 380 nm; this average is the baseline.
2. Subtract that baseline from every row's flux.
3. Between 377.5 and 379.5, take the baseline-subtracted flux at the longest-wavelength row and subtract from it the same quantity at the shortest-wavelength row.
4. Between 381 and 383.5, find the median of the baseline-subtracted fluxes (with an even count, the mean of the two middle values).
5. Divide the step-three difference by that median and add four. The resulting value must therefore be 2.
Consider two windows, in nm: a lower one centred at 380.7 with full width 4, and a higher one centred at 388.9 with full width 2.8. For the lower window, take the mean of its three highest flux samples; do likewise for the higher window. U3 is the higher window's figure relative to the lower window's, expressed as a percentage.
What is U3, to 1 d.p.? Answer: 93.7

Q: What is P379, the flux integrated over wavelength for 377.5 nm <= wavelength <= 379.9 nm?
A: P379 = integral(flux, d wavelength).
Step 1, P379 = 204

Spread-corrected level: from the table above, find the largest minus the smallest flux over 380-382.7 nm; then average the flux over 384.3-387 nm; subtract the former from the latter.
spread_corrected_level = 74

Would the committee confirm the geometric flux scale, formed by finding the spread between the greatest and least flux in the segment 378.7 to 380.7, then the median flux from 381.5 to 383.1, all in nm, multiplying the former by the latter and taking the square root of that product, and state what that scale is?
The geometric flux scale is 25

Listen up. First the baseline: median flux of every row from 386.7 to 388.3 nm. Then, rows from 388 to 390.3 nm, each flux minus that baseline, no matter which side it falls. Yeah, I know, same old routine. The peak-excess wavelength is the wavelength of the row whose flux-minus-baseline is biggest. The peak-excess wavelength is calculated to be 388.9 nm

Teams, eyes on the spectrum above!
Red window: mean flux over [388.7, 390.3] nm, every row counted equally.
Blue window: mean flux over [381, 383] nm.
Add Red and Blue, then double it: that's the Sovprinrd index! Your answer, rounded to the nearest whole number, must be 334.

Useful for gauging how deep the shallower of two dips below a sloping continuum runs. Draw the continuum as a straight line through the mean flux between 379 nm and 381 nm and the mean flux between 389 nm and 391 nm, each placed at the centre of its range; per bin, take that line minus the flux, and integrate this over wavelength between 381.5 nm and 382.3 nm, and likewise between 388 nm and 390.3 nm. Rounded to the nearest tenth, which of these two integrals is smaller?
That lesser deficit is -2.6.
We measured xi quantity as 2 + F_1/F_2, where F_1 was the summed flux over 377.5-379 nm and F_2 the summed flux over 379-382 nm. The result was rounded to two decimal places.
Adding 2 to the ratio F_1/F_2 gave 2.58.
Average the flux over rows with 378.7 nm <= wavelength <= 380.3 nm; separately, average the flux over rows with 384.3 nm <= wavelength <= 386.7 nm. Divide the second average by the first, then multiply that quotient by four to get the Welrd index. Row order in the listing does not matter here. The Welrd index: 3.87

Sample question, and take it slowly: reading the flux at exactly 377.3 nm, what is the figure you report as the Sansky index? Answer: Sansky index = 88.28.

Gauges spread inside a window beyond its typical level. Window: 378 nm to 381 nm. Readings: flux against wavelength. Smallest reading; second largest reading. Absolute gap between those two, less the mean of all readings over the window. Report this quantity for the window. -77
